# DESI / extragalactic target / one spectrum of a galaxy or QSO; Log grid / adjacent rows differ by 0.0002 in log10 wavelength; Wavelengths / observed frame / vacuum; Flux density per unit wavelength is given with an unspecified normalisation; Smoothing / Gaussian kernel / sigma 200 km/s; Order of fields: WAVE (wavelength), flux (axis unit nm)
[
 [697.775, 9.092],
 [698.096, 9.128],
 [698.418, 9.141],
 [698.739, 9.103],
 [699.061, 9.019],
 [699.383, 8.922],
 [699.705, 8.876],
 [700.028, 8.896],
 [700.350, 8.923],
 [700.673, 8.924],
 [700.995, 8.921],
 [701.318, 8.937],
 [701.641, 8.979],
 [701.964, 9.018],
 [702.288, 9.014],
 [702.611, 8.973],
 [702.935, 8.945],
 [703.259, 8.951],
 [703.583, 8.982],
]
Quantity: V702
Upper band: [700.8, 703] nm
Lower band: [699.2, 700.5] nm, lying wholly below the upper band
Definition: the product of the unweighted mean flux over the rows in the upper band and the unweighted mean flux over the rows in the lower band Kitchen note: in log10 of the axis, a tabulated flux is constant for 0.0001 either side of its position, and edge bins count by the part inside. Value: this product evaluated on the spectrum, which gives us 79.9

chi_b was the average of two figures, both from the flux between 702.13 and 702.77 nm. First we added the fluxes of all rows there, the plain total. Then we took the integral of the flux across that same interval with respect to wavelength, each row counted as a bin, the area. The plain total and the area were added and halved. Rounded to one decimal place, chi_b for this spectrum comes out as 11.9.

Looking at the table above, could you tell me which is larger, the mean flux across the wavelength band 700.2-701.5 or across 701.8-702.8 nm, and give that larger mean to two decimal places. 9.00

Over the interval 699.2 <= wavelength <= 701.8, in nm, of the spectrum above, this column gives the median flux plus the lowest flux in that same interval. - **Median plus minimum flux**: 17.8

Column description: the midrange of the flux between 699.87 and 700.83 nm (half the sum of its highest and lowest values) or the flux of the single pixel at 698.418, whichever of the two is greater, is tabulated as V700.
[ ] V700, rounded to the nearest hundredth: 9.14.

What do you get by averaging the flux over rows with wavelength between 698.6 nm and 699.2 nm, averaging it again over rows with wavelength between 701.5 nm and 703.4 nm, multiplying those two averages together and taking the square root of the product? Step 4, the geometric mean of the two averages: 9.02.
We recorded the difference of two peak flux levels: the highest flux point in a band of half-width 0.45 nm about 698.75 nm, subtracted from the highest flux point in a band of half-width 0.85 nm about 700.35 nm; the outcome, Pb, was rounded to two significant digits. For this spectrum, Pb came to -0.22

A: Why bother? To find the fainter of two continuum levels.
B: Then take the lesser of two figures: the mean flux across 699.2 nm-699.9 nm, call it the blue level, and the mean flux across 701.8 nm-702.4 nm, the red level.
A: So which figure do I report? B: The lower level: 8.90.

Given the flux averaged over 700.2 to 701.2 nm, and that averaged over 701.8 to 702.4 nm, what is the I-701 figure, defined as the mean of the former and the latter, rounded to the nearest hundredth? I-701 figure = 8.97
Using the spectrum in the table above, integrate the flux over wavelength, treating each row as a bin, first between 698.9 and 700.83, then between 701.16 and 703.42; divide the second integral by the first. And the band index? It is 1.18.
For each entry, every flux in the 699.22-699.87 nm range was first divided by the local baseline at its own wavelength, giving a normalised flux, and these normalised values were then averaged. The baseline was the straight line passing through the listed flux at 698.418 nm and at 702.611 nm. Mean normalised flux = 0.98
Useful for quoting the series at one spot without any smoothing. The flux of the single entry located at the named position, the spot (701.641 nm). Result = 8.979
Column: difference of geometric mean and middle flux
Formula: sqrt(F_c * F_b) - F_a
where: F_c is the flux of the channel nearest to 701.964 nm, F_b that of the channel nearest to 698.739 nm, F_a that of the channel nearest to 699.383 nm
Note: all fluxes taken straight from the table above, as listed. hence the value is 0.14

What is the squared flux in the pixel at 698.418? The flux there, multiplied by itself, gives 83.6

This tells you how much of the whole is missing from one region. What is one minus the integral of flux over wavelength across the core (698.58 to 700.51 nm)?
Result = -16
